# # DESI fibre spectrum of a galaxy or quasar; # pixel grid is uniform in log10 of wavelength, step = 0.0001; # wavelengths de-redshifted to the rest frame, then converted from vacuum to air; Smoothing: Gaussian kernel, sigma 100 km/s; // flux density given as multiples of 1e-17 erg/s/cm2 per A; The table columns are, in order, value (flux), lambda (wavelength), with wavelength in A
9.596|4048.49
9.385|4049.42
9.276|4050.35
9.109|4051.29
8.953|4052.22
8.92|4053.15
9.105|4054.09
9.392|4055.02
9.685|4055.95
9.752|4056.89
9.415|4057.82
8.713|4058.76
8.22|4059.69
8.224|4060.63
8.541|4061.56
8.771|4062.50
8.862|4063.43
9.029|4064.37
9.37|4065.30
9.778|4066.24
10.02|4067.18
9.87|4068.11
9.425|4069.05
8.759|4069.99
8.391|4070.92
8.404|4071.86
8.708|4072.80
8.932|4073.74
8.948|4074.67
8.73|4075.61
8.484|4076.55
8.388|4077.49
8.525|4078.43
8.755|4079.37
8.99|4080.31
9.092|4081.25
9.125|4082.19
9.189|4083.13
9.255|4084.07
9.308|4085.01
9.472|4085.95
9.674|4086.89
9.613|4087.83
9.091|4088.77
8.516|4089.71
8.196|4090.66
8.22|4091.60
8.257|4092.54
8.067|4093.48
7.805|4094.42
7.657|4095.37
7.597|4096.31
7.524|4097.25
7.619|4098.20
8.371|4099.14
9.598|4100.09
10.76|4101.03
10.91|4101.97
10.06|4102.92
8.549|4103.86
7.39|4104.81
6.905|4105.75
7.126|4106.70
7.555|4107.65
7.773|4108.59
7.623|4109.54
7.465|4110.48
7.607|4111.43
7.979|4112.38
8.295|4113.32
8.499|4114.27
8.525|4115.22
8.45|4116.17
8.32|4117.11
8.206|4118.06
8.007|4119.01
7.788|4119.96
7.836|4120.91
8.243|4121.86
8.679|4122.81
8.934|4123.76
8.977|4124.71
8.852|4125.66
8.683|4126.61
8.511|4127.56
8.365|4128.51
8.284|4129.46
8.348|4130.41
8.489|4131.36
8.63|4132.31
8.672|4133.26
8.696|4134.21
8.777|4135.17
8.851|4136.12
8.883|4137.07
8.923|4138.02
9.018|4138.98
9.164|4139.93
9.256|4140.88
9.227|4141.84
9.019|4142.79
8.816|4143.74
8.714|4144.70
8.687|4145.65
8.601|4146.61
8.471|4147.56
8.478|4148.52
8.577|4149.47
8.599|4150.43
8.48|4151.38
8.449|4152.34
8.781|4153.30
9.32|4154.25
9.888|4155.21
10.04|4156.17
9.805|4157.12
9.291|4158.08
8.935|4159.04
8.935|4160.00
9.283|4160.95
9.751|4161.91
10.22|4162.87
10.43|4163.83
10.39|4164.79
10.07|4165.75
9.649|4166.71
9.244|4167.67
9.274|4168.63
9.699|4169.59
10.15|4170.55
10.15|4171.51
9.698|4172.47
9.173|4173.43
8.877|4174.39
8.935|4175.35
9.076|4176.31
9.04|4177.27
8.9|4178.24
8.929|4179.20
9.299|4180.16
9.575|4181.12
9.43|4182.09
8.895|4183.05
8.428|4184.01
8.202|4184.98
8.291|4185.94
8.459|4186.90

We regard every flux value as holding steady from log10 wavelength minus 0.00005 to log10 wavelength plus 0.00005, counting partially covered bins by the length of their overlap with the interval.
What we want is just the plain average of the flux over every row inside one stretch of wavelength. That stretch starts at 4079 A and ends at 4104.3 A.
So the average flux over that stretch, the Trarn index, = 8.86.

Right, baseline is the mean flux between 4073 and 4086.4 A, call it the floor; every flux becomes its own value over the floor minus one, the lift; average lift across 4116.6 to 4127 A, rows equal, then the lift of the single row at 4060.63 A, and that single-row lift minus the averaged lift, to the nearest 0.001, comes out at -0.021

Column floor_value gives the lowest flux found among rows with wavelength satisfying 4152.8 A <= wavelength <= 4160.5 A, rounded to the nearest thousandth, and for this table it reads 8.781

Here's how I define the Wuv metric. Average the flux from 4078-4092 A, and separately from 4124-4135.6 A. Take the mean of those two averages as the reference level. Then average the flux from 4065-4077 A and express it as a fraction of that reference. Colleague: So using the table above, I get 1.03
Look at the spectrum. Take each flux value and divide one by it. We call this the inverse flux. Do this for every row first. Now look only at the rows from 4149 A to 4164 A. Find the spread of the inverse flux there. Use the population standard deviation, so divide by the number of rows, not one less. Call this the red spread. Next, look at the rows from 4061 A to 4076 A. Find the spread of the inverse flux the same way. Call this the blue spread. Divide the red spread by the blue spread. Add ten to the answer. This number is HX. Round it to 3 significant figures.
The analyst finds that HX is 11.2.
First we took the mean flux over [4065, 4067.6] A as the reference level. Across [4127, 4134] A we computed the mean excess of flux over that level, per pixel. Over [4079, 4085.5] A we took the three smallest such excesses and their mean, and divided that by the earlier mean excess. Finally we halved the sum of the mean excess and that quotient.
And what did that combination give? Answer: -0.3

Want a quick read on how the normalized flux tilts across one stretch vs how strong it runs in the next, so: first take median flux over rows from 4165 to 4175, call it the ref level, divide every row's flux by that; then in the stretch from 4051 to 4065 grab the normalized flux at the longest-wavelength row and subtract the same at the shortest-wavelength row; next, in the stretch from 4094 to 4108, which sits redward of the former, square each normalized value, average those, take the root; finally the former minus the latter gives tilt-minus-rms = -0.88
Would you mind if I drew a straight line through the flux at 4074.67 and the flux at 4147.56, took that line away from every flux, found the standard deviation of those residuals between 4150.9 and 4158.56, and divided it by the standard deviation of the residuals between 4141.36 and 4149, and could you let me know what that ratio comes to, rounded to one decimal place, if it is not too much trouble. 2.6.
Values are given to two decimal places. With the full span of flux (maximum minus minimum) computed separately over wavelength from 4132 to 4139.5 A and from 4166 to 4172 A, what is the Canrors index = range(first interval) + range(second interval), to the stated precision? 1.29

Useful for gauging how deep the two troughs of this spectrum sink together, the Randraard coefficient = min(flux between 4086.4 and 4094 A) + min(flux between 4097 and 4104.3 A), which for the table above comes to 15.6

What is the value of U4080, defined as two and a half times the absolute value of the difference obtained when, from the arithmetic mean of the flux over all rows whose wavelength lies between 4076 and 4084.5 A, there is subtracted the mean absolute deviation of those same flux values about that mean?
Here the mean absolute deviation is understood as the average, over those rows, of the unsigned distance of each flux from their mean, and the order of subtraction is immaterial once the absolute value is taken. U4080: 21.4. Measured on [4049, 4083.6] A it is 21.6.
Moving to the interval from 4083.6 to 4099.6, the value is 19.6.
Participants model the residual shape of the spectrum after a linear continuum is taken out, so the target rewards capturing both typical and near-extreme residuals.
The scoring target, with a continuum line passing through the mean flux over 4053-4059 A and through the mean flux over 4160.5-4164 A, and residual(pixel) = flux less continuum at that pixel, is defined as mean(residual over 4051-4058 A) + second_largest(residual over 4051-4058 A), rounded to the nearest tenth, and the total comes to 0.4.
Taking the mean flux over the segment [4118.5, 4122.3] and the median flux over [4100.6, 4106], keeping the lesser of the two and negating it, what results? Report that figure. -8.0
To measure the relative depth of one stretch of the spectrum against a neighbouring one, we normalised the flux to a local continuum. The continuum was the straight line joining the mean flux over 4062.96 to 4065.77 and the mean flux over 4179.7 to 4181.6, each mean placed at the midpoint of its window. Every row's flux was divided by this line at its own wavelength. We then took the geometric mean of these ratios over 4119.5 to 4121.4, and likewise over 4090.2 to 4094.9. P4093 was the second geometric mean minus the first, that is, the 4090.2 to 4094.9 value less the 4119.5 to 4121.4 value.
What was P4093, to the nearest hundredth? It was 0.04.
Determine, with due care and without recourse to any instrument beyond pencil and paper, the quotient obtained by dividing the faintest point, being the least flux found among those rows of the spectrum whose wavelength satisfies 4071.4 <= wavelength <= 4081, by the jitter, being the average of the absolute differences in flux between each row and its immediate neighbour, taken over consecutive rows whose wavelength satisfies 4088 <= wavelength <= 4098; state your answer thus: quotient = 45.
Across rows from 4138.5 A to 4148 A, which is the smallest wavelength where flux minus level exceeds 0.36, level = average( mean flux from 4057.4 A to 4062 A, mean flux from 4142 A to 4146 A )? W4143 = 4139.93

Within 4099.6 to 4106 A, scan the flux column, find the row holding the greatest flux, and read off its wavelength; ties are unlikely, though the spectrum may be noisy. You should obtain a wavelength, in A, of 4101.97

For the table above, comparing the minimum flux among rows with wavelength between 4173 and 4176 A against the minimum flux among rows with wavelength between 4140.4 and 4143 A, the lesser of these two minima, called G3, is 8.88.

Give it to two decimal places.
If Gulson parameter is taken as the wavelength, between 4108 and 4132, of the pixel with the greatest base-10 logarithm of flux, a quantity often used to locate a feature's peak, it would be 4124.71 A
